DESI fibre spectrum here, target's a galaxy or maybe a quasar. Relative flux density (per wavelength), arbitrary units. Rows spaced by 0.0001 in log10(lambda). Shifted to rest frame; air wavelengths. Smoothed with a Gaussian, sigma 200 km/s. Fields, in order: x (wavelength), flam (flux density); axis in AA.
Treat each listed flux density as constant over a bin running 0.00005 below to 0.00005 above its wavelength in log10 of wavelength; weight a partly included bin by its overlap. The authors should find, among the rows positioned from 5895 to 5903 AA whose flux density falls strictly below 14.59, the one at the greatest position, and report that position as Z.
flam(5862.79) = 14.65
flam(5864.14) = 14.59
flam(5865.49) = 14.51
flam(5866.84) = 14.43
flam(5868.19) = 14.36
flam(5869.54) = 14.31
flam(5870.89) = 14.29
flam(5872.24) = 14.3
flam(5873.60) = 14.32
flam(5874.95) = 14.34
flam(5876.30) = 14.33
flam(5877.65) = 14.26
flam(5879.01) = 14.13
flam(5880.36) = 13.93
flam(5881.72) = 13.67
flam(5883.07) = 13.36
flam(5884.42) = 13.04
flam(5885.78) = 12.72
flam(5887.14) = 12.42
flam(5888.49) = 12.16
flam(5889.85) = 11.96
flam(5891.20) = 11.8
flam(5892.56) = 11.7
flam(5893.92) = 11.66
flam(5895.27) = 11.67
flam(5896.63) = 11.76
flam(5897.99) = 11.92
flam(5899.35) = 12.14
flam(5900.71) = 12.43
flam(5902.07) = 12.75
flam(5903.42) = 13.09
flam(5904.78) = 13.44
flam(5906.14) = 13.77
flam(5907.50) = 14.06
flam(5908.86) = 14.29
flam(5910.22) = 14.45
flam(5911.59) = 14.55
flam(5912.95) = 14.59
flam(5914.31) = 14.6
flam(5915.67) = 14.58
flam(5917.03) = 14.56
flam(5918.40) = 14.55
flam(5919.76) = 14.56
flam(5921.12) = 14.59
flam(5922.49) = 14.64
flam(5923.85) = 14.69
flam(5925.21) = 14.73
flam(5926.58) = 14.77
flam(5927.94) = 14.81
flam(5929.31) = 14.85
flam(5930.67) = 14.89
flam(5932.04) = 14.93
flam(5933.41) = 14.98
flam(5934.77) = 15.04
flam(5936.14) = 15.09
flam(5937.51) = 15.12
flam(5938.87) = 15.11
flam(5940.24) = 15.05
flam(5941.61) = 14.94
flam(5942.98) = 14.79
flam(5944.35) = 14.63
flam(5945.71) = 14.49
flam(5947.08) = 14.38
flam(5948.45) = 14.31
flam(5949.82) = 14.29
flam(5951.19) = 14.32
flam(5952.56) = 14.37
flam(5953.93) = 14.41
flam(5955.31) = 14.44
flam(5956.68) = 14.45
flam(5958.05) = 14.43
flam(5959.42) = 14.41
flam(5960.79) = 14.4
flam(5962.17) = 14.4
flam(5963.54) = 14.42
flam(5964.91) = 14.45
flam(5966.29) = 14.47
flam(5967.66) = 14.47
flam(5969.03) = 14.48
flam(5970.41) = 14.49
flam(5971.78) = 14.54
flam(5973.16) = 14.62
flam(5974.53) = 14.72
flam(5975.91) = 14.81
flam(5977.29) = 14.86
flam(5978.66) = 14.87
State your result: 5902.07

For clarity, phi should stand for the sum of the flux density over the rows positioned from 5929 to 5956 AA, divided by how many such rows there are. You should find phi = 14.7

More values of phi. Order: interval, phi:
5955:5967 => 14.4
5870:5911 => 13.1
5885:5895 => 12.1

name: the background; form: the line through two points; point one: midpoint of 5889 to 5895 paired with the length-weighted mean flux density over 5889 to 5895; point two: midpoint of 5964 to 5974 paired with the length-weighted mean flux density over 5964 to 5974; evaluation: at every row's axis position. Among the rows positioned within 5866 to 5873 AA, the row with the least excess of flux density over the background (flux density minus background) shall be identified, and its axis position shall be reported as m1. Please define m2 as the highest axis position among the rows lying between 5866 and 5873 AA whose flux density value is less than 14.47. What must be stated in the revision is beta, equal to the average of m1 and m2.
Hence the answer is 5872.2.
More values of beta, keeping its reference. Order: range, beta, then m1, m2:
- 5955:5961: 5960.8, 5960.79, 5960.79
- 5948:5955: 5953.9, 5953.93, 5953.93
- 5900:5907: 5903.4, 5900.71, 5906.14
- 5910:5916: 5912.9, 5915.67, 5910.22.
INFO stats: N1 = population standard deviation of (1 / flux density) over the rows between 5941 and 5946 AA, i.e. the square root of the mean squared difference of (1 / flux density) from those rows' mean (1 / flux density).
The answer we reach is 0.0008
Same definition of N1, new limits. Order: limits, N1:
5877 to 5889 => 0.0041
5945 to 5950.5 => 0.0004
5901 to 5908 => 0.0026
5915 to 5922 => 0.0001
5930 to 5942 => 0.0004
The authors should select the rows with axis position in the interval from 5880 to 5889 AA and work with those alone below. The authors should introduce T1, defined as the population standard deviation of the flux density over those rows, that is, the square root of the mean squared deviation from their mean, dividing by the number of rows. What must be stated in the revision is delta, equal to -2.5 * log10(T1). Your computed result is 0.5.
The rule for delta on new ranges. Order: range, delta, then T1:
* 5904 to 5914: 1.0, 0.40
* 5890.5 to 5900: 2.0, 0.16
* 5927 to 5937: 2.6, 0.09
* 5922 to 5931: 2.7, 0.08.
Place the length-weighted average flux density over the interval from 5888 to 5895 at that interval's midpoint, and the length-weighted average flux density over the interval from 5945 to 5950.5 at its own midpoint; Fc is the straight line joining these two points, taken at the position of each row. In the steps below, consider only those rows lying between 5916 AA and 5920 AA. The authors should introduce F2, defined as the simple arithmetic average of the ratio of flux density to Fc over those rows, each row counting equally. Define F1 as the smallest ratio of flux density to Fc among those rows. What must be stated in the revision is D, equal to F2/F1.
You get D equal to 1.00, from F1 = 1.11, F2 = 1.11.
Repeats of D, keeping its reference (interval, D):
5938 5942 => 1.01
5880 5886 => 1.06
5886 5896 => 1.04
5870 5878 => 1.02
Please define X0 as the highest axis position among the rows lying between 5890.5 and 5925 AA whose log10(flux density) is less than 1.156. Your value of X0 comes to 5908.86 AA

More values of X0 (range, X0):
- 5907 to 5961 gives 5951.19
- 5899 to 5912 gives 5908.86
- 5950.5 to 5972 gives 5951.19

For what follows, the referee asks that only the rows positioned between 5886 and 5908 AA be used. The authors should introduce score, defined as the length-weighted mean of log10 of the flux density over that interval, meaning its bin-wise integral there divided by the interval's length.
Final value 1.09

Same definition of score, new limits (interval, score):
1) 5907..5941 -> 1.17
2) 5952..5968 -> 1.16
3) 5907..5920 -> 1.16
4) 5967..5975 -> 1.16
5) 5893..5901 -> 1.07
